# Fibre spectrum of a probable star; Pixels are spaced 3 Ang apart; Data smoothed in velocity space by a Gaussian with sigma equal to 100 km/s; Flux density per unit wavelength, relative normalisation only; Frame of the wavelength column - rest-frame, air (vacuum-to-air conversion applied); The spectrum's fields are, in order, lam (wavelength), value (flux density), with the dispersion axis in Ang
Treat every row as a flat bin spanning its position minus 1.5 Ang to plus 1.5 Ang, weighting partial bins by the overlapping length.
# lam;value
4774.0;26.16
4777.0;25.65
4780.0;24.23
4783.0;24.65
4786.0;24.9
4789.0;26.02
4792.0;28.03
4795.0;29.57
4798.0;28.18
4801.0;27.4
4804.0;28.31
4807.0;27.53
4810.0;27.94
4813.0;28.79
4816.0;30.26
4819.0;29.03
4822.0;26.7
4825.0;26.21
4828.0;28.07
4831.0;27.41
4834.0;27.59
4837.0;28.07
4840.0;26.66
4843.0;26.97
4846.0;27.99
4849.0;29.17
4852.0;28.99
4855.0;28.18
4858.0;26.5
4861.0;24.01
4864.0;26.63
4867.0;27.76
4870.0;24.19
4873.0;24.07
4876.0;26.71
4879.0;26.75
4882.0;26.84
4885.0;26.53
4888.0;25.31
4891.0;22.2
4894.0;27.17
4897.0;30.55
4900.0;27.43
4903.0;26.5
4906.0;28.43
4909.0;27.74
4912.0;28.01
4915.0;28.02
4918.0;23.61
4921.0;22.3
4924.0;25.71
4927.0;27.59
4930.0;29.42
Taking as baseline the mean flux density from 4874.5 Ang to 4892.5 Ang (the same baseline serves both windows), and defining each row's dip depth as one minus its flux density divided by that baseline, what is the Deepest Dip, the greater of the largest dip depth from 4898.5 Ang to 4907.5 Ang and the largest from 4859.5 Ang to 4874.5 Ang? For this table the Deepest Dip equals 0.067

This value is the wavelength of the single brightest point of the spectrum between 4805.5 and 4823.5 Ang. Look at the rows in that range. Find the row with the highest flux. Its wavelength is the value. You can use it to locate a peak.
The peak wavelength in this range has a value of 4816.0 Ang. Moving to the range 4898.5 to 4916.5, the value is 4906.0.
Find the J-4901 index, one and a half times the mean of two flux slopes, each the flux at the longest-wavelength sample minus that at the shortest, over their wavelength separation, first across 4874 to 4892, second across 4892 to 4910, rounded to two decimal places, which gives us -0.20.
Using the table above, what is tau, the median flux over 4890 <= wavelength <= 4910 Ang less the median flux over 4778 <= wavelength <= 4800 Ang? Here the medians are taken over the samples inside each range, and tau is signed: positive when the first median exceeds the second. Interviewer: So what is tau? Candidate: 1.4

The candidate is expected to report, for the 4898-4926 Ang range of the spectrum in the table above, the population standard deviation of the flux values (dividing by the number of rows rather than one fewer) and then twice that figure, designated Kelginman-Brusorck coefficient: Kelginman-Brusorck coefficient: 4.1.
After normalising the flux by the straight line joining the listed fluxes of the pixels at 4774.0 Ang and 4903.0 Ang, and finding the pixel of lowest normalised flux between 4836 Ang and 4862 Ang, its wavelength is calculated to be 4861.0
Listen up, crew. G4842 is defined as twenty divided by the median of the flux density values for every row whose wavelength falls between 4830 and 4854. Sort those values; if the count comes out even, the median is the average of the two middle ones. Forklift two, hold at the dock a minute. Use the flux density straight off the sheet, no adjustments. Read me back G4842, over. 0.72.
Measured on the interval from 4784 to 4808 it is 0.72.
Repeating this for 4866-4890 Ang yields 0.75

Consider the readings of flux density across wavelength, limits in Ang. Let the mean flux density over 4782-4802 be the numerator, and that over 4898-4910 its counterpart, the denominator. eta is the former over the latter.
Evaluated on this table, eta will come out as 0.98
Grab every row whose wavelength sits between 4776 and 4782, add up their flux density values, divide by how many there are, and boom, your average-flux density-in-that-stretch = 24.9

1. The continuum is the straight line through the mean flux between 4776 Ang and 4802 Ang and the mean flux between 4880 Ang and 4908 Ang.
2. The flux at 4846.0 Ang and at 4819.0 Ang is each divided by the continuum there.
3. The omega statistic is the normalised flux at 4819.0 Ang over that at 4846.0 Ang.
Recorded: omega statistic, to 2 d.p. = 1.04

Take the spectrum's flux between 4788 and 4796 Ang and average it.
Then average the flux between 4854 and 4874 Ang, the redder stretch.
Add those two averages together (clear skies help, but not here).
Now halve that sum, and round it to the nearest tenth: 26.9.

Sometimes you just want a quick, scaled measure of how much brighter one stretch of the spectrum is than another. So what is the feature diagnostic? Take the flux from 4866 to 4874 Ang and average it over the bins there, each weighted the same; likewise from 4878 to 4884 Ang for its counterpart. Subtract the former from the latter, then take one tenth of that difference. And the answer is 0.15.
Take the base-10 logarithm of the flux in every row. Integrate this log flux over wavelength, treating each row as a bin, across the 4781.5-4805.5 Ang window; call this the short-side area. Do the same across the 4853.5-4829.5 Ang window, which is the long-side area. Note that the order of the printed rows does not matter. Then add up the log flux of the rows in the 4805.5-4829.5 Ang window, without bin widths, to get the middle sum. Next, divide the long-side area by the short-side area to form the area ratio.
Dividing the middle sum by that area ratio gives 11.49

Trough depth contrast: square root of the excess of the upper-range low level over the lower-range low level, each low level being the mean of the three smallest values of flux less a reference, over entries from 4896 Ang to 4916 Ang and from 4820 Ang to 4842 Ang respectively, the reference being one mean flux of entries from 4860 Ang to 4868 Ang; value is 0.84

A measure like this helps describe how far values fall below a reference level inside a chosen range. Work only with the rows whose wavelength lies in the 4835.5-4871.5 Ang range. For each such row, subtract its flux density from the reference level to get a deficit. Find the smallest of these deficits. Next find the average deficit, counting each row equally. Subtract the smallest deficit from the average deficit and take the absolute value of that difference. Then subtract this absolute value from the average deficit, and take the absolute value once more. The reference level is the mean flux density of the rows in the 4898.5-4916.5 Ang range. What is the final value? 1.5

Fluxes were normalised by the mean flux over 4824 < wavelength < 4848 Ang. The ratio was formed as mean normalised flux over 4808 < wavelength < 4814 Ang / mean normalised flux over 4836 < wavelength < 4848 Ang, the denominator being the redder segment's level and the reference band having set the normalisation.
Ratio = 1.03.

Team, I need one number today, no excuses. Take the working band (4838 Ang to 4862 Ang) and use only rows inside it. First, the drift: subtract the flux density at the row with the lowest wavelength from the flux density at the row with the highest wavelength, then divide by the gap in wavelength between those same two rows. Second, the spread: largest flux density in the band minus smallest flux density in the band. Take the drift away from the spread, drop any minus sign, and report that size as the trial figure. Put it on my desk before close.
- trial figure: 5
